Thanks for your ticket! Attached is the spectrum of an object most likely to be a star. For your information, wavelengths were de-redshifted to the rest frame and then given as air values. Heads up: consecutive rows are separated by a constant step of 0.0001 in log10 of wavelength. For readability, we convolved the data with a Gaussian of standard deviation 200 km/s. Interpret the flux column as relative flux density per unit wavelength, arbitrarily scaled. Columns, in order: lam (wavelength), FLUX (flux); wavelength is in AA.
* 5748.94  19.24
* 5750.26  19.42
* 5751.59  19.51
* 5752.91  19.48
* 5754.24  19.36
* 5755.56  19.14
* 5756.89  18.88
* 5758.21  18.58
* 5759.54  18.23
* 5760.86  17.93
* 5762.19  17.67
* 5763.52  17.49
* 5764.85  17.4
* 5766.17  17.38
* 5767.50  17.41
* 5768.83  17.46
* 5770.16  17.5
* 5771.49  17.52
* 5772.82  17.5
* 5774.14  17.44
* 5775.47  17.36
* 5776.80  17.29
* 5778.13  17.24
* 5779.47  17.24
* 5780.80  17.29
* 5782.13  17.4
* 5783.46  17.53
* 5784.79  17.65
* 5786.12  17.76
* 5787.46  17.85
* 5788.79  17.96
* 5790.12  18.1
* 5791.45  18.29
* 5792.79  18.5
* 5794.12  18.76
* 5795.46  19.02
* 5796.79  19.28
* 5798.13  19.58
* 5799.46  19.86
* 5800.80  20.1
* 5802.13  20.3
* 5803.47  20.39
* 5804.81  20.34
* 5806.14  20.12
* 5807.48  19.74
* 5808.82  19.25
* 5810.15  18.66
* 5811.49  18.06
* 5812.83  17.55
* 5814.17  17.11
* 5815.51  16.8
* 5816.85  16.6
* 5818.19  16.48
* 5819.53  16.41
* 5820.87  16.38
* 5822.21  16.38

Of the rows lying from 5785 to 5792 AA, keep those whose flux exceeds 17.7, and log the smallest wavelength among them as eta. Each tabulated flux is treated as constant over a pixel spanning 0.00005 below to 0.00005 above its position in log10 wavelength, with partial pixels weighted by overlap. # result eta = 5786.12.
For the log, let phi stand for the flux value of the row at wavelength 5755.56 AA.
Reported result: 19.14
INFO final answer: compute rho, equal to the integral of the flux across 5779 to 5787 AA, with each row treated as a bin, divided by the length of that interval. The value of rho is 17.5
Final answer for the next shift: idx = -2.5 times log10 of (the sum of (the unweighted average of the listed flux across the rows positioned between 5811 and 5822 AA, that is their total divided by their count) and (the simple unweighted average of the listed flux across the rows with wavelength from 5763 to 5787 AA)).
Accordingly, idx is -3.84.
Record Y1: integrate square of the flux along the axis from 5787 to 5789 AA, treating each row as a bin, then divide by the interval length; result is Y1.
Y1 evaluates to 321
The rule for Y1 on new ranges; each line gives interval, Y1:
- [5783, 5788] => 313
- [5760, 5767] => 310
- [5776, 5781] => 298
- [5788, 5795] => 336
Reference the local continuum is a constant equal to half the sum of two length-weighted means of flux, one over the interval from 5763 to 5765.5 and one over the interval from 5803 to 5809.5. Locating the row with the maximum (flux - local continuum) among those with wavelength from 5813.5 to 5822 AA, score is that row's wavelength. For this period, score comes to 5814.17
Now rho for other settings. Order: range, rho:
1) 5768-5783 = 17.4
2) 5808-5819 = 17.6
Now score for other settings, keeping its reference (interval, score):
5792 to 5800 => 5799.46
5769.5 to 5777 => 5771.49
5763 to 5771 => 5770.16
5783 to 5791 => 5790.12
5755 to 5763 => 5755.56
